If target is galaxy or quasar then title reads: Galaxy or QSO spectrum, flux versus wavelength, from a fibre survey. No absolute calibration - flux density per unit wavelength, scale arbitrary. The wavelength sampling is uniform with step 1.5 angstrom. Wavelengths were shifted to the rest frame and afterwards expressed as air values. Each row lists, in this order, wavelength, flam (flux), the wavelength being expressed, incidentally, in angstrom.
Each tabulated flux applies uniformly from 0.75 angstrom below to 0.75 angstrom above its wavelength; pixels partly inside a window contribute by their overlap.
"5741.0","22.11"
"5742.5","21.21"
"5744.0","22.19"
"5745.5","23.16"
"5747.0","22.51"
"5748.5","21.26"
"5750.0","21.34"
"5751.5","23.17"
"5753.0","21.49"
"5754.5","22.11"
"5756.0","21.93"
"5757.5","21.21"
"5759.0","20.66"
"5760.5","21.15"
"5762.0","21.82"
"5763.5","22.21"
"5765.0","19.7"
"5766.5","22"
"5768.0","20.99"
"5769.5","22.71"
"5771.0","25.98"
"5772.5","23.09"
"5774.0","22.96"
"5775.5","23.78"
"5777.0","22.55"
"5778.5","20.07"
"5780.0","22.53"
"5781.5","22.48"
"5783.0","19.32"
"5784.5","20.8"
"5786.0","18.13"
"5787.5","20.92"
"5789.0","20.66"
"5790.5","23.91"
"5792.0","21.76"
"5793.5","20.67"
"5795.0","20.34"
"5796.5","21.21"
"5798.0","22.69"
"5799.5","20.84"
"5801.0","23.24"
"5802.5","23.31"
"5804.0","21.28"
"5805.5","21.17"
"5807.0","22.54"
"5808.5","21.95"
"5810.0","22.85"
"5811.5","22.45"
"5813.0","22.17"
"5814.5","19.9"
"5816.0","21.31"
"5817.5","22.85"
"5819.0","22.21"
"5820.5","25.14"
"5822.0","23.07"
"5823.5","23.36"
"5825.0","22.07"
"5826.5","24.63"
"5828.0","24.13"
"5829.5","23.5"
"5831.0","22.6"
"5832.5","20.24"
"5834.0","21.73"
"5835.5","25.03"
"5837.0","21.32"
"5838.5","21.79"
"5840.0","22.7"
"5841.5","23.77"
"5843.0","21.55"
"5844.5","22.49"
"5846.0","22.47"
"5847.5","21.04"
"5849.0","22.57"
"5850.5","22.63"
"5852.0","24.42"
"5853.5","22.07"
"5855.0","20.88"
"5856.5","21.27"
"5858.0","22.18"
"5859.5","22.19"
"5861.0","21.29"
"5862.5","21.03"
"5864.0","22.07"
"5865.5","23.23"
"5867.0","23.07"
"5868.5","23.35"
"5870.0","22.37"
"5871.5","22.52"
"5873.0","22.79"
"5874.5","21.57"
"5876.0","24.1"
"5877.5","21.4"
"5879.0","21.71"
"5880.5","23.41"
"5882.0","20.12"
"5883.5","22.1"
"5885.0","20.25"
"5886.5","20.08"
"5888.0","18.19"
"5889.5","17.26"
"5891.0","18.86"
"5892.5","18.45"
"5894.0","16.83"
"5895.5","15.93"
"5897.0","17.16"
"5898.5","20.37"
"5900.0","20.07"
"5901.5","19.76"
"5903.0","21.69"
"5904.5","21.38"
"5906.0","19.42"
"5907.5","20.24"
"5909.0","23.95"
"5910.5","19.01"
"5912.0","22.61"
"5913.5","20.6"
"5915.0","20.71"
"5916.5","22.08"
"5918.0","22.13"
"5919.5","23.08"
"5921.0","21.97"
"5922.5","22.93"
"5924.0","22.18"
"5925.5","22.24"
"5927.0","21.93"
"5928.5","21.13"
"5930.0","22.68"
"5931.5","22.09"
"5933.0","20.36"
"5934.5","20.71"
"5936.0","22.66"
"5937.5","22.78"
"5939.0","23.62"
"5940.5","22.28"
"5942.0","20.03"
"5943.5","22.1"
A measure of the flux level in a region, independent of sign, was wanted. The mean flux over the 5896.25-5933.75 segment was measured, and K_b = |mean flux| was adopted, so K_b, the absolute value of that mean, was 21.3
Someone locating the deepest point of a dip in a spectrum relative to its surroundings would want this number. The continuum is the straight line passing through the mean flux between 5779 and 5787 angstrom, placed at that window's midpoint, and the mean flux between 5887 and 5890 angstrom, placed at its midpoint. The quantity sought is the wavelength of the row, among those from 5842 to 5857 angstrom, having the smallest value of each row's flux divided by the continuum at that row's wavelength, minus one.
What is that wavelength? 5847.5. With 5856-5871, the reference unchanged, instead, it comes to 5862.5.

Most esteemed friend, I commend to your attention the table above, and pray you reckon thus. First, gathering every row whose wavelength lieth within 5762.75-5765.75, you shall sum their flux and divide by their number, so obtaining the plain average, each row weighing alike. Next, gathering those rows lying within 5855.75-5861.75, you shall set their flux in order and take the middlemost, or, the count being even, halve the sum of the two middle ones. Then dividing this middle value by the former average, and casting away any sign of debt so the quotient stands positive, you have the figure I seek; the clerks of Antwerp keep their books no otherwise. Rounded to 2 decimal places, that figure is 1.04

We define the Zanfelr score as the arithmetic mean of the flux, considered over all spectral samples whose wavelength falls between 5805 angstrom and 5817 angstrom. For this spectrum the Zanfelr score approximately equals 21.8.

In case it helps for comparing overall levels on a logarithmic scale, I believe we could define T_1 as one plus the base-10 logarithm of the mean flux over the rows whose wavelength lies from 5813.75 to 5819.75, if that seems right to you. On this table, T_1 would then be 2.334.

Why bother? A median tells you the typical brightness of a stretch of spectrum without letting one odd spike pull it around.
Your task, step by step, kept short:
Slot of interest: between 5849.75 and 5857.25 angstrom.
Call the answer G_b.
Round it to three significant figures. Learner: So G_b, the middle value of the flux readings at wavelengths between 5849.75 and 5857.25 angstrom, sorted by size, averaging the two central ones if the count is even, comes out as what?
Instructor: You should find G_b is 22.1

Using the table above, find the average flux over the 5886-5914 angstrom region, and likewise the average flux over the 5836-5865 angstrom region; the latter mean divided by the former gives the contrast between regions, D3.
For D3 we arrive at 1.13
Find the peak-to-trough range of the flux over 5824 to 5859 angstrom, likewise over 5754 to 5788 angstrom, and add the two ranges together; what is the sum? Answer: 12.6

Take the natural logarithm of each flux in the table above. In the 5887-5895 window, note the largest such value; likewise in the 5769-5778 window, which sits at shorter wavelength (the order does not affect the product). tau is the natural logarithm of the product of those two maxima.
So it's 2.26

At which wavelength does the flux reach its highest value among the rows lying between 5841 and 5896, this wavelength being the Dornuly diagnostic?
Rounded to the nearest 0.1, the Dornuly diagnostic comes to 5852.0 angstrom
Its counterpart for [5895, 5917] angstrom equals 5909.0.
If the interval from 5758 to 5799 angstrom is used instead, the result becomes 5771.0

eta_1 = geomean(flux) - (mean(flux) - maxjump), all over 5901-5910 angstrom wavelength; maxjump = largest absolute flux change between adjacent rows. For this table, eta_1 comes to 3.7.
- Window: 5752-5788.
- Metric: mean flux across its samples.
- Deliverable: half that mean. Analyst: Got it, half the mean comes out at 10.85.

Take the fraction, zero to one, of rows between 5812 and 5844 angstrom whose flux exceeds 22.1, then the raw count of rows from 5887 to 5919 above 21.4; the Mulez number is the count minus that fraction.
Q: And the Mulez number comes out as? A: 4.4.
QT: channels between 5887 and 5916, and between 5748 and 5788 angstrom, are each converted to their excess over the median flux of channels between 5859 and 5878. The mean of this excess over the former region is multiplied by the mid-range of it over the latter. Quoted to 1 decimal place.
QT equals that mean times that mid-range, 0.9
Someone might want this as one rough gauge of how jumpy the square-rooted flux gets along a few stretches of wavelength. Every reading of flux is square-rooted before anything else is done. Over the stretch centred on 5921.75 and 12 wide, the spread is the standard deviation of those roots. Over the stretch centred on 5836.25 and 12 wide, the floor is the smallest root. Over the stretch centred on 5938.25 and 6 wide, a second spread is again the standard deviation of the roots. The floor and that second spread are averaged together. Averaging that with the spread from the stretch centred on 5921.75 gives 1.16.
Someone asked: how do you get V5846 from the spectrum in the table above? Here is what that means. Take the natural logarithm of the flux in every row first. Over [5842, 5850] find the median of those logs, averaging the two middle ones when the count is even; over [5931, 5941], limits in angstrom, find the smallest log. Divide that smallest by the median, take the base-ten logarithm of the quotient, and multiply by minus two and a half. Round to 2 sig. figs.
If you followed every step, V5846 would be 0.035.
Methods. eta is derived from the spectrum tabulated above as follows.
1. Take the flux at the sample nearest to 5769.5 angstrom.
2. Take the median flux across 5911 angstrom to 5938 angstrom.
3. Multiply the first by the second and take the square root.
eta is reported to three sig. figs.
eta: 22.4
